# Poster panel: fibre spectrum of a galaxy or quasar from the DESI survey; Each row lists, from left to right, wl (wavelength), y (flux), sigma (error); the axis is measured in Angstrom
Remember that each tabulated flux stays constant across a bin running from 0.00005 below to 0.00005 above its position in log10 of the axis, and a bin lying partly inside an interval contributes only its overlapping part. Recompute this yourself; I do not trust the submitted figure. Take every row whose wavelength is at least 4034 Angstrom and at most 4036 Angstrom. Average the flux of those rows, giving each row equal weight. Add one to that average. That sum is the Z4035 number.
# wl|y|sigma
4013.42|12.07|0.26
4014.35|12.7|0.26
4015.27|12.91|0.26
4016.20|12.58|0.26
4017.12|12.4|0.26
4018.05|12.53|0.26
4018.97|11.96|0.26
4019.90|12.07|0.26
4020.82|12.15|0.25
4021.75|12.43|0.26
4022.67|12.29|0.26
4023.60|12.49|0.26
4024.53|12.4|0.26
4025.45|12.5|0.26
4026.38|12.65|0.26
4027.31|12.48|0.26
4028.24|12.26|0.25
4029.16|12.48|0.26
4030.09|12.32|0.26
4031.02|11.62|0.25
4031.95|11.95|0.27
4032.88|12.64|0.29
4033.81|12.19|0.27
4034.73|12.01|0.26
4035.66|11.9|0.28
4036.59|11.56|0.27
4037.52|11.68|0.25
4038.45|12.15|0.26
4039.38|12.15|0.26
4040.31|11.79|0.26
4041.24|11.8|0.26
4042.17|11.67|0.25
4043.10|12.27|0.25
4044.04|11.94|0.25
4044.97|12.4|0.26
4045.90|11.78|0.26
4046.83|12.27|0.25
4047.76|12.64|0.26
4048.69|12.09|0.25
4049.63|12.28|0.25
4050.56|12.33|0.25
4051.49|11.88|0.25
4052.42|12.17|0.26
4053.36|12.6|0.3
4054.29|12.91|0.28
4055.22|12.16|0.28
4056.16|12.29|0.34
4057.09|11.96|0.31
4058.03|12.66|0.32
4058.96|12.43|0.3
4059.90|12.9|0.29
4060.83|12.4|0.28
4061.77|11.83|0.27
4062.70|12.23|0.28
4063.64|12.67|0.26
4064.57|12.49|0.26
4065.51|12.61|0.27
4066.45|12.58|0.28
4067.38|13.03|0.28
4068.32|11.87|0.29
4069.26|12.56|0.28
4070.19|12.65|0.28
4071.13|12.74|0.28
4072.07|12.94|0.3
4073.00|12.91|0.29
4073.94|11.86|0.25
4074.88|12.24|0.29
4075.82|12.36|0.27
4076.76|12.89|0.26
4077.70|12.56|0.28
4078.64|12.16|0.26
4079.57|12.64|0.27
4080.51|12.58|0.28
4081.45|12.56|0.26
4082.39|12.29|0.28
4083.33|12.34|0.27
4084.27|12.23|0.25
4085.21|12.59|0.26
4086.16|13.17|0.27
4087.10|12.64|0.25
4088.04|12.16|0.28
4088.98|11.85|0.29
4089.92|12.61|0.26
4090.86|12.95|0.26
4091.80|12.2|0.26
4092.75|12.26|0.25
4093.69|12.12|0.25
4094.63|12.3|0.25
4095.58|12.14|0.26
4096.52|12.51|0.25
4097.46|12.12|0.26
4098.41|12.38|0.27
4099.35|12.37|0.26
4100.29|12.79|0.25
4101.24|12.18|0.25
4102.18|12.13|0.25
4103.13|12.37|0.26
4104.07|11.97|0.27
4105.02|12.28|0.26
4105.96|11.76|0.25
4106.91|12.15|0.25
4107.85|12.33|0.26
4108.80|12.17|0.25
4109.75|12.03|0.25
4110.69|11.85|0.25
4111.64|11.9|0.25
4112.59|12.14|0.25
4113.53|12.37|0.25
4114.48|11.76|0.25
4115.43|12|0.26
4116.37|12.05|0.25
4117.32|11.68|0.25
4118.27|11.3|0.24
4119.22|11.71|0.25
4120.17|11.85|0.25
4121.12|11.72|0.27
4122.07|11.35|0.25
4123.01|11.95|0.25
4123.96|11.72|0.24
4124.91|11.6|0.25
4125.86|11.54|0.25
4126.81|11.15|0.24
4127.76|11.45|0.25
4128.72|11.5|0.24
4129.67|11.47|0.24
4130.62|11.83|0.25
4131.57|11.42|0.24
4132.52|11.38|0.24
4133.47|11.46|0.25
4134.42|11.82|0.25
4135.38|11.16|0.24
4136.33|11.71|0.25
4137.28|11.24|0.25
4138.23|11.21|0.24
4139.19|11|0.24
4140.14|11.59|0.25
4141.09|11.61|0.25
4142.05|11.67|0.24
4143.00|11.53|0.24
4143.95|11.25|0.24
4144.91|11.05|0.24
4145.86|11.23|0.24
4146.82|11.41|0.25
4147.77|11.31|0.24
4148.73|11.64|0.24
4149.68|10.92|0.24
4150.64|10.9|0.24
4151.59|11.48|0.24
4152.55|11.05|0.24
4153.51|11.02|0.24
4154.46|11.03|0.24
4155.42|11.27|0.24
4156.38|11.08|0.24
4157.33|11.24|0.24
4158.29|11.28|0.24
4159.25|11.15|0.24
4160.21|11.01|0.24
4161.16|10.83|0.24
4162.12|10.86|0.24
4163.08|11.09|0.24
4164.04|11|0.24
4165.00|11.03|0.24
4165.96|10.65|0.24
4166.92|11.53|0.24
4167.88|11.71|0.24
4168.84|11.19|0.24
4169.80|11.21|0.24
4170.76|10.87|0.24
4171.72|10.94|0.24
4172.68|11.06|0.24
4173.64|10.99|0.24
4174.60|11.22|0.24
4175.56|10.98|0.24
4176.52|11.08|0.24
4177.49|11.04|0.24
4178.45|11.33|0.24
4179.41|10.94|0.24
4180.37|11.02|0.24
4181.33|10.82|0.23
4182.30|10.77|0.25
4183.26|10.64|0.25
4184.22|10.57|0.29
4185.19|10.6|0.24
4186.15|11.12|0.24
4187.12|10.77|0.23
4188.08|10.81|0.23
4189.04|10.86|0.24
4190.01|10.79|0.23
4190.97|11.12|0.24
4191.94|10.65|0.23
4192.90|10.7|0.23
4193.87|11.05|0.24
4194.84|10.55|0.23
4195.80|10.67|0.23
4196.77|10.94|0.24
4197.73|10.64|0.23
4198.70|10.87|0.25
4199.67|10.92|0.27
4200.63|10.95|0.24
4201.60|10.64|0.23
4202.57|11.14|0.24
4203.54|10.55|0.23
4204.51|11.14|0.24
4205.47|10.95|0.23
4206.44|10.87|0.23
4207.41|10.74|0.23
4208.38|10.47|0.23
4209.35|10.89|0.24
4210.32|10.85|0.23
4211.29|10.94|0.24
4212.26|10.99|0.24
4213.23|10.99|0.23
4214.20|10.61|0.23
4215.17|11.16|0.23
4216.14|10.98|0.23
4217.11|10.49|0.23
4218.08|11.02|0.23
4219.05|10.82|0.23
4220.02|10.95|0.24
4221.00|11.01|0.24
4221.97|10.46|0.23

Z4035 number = 13.0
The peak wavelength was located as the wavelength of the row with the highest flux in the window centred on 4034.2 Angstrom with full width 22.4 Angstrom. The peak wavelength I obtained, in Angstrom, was 4026.38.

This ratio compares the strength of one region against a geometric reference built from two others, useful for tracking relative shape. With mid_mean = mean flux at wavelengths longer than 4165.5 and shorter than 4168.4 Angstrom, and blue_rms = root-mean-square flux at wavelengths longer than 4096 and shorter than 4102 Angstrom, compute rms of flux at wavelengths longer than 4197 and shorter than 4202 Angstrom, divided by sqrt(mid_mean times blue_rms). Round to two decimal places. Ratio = 0.91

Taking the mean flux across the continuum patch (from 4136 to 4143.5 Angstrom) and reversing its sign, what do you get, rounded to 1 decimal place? -11.4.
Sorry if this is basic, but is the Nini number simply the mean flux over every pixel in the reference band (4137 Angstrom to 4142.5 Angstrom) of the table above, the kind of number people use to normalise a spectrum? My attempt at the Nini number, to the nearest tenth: 11.4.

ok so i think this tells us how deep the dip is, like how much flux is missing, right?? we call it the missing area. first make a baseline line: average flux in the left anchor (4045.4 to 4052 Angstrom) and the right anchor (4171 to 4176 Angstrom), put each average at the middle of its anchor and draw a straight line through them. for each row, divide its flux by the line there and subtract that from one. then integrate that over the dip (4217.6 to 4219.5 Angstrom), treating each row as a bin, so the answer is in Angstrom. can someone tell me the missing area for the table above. -0.05 Angstrom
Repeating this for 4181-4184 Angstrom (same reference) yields 0.06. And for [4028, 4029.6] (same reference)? 0.00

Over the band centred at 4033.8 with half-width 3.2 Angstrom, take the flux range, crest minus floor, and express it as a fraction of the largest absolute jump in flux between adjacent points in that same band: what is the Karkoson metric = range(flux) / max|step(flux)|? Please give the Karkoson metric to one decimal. 1.6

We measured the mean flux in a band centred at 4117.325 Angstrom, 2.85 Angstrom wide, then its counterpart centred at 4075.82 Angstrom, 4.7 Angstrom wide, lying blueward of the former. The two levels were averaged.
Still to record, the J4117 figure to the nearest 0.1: 12.0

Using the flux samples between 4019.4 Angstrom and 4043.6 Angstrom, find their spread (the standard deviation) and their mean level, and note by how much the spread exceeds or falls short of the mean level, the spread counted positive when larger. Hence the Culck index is -11.8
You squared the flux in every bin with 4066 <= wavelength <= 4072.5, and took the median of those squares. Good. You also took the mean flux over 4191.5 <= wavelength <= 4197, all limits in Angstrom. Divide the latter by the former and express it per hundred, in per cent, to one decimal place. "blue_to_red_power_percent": 6.7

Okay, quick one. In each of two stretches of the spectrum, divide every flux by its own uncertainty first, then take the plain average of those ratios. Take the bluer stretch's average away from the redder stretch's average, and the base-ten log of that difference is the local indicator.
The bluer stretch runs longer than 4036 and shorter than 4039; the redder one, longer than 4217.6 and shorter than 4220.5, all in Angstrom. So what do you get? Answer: 0.2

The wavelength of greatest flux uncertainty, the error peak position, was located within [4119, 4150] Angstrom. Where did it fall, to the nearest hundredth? 4121.12 Angstrom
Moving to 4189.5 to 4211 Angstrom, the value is 4199.67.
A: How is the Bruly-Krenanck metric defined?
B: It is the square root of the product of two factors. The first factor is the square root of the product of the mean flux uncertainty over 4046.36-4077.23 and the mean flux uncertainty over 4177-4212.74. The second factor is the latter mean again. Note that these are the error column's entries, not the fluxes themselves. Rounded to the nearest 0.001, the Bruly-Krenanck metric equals 0.248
